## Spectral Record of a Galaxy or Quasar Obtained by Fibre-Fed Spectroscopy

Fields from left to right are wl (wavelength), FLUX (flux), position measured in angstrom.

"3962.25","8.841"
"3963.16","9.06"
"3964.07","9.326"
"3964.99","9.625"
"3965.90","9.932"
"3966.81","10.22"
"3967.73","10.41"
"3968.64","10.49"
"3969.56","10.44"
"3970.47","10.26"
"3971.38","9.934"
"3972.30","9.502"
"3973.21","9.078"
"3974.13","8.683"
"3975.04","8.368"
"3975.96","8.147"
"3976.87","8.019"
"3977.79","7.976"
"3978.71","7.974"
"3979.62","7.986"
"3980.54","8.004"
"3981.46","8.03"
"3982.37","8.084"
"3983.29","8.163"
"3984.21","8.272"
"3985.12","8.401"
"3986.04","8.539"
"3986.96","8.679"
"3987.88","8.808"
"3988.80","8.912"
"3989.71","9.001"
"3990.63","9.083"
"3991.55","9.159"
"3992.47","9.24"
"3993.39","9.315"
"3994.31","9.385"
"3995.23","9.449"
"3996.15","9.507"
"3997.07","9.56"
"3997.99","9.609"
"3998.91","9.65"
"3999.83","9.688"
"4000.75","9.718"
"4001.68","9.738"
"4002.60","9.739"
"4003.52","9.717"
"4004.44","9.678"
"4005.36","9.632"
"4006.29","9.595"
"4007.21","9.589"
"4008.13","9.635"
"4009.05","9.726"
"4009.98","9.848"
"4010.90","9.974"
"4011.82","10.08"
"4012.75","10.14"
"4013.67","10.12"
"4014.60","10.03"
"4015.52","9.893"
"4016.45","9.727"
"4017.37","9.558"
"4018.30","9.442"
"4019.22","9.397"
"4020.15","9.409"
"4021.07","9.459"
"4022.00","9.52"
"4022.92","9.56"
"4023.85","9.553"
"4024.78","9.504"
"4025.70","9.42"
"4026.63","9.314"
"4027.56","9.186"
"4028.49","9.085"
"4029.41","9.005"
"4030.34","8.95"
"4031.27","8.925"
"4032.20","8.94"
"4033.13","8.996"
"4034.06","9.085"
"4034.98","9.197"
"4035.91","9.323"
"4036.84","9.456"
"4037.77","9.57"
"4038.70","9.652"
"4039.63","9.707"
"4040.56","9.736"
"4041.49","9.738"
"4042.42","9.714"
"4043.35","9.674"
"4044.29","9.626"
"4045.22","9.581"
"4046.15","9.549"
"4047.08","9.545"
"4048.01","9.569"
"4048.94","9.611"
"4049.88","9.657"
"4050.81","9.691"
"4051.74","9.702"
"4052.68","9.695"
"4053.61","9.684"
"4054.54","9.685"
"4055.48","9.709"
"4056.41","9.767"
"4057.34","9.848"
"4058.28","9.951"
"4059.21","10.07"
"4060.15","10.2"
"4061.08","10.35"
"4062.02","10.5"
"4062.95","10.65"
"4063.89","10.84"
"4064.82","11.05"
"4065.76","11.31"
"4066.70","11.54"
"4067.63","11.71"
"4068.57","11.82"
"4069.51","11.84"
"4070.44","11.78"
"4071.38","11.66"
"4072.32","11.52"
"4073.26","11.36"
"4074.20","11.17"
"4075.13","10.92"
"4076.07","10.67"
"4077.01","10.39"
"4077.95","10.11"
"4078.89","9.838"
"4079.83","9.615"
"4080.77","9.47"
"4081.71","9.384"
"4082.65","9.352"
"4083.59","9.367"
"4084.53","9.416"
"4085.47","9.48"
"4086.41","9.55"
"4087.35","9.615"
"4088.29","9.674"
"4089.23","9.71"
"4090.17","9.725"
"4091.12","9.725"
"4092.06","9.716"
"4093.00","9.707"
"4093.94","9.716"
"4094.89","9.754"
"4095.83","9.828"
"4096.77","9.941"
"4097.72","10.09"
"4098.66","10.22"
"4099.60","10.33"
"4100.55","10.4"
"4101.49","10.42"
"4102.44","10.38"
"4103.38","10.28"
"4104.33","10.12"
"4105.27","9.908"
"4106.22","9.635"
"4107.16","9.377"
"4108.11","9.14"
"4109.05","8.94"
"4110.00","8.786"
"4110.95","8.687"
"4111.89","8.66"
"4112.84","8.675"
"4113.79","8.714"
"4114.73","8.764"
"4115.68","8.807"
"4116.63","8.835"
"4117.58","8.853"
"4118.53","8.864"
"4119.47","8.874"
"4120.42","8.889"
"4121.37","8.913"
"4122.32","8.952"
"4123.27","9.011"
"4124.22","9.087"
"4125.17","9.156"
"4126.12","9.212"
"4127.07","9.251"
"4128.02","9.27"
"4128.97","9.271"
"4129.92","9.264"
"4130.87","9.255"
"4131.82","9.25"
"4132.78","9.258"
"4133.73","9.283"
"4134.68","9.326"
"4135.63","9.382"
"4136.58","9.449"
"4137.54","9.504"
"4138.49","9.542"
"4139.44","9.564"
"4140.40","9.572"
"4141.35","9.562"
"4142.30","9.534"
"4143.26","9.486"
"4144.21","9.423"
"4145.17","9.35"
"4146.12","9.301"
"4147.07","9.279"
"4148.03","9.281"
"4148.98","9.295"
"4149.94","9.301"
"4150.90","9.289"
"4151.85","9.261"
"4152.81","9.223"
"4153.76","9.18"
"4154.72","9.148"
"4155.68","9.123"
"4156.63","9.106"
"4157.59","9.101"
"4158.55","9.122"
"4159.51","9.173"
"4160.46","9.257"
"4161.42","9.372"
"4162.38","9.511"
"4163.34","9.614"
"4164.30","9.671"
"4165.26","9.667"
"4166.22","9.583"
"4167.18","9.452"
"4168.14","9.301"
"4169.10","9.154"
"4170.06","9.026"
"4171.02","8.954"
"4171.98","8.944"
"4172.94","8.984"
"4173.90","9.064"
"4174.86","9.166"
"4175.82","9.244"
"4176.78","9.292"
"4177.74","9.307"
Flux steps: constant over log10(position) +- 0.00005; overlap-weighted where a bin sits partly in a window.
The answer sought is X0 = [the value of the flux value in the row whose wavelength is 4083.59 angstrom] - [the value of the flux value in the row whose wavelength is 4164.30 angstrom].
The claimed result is -0.3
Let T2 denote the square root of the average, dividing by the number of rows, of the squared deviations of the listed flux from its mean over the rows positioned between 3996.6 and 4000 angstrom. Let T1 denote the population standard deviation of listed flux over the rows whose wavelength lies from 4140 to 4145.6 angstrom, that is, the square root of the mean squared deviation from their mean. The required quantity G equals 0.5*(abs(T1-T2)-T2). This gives -0.008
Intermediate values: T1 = 0.08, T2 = 0.05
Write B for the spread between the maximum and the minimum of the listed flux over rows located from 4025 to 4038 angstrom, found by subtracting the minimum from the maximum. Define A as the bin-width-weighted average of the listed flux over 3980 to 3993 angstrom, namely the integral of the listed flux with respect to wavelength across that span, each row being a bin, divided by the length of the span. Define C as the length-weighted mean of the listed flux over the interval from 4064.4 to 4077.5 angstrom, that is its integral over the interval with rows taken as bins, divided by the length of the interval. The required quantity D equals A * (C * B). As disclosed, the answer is 63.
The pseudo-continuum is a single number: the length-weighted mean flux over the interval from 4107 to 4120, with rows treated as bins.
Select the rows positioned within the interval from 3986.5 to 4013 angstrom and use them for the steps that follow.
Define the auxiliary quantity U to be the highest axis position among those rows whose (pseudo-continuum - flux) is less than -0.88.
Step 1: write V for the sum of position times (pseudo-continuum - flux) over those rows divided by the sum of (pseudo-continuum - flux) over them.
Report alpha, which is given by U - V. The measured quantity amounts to 9.2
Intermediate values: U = 4012.75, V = 4003.6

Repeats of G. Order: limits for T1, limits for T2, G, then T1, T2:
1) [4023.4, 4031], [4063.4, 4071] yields -0.108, 0.22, 0.36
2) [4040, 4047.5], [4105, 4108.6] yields -0.038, 0.08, 0.29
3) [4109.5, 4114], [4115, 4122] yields -0.010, 0.04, 0.03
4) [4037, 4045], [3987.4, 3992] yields -0.027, 0.05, 0.12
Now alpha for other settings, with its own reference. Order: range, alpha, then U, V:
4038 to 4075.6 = 13.1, 4075.13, 4062.0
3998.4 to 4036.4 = 2.9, 4016.45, 4013.5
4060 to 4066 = 2.4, 4065.76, 4063.3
